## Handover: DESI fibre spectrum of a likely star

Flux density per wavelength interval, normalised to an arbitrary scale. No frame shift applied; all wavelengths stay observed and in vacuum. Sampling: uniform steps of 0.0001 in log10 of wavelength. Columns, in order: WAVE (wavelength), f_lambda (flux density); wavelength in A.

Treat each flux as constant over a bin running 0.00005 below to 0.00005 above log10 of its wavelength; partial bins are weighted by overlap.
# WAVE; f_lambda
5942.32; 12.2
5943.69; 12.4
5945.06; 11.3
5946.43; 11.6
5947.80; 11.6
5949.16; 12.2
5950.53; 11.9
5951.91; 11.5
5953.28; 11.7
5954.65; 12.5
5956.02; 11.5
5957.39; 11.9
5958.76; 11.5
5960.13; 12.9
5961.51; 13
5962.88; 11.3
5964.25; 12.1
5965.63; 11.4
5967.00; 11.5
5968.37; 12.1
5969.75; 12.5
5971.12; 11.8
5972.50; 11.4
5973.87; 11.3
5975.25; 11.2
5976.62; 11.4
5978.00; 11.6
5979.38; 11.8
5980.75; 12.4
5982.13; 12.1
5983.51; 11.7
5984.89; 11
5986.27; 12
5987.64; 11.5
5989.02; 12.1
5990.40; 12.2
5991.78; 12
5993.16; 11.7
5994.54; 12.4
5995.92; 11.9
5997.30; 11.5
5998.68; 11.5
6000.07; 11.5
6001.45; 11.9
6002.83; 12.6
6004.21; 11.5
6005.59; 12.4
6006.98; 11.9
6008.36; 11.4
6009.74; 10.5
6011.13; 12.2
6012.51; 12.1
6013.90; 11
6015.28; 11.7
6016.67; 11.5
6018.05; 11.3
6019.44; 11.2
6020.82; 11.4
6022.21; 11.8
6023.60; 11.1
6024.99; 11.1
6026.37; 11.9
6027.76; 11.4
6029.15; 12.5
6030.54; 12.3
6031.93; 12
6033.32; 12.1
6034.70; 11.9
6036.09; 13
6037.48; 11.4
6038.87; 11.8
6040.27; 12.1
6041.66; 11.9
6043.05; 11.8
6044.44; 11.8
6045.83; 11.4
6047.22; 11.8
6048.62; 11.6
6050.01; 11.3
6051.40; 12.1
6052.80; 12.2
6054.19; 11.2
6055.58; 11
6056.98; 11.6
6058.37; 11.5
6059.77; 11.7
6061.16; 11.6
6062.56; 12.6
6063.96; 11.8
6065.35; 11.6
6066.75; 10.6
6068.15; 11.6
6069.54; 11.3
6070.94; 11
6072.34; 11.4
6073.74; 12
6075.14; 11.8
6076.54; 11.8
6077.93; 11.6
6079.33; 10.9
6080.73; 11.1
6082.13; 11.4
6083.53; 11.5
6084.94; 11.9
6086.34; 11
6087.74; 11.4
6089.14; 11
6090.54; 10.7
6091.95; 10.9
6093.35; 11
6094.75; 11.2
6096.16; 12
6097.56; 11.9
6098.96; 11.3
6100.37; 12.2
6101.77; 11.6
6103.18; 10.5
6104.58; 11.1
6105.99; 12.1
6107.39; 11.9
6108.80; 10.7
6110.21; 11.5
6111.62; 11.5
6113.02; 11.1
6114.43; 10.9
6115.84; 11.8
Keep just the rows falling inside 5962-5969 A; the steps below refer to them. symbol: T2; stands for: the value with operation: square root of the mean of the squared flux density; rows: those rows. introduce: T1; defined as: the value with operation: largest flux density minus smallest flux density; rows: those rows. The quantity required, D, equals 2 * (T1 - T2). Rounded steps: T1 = 0.80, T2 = 11.7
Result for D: -21.8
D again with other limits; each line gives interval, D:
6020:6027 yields -21.3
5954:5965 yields -20.8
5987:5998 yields -22.0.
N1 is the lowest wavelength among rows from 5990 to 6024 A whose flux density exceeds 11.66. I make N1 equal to 5990.40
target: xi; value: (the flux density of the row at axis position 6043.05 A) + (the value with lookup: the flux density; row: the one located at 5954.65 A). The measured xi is 24.3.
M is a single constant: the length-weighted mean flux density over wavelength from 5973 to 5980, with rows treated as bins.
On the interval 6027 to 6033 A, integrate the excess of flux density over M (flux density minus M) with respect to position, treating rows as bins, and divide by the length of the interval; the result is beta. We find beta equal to 0.60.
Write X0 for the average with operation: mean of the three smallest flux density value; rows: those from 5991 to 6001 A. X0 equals 11.5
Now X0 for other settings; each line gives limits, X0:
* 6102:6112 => 10.8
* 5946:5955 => 11.6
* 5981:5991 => 11.4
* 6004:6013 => 11.1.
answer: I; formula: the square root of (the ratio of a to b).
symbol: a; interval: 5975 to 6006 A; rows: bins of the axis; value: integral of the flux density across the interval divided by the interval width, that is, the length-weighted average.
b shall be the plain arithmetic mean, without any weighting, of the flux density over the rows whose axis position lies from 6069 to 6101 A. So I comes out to 1.02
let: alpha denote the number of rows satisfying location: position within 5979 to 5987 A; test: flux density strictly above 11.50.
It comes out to 5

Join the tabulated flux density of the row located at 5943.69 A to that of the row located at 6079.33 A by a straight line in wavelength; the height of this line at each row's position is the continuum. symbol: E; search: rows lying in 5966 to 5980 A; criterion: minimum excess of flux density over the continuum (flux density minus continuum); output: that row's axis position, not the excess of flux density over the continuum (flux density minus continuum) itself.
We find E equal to 5975.25 A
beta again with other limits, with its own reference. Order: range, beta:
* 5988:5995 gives 0.59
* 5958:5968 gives 0.51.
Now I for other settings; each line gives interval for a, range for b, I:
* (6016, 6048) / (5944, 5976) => 1.00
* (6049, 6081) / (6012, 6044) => 0.99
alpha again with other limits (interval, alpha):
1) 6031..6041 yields 6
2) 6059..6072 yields 6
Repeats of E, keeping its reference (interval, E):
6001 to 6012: 6009.74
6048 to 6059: 6055.58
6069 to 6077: 6070.94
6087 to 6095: 6090.54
